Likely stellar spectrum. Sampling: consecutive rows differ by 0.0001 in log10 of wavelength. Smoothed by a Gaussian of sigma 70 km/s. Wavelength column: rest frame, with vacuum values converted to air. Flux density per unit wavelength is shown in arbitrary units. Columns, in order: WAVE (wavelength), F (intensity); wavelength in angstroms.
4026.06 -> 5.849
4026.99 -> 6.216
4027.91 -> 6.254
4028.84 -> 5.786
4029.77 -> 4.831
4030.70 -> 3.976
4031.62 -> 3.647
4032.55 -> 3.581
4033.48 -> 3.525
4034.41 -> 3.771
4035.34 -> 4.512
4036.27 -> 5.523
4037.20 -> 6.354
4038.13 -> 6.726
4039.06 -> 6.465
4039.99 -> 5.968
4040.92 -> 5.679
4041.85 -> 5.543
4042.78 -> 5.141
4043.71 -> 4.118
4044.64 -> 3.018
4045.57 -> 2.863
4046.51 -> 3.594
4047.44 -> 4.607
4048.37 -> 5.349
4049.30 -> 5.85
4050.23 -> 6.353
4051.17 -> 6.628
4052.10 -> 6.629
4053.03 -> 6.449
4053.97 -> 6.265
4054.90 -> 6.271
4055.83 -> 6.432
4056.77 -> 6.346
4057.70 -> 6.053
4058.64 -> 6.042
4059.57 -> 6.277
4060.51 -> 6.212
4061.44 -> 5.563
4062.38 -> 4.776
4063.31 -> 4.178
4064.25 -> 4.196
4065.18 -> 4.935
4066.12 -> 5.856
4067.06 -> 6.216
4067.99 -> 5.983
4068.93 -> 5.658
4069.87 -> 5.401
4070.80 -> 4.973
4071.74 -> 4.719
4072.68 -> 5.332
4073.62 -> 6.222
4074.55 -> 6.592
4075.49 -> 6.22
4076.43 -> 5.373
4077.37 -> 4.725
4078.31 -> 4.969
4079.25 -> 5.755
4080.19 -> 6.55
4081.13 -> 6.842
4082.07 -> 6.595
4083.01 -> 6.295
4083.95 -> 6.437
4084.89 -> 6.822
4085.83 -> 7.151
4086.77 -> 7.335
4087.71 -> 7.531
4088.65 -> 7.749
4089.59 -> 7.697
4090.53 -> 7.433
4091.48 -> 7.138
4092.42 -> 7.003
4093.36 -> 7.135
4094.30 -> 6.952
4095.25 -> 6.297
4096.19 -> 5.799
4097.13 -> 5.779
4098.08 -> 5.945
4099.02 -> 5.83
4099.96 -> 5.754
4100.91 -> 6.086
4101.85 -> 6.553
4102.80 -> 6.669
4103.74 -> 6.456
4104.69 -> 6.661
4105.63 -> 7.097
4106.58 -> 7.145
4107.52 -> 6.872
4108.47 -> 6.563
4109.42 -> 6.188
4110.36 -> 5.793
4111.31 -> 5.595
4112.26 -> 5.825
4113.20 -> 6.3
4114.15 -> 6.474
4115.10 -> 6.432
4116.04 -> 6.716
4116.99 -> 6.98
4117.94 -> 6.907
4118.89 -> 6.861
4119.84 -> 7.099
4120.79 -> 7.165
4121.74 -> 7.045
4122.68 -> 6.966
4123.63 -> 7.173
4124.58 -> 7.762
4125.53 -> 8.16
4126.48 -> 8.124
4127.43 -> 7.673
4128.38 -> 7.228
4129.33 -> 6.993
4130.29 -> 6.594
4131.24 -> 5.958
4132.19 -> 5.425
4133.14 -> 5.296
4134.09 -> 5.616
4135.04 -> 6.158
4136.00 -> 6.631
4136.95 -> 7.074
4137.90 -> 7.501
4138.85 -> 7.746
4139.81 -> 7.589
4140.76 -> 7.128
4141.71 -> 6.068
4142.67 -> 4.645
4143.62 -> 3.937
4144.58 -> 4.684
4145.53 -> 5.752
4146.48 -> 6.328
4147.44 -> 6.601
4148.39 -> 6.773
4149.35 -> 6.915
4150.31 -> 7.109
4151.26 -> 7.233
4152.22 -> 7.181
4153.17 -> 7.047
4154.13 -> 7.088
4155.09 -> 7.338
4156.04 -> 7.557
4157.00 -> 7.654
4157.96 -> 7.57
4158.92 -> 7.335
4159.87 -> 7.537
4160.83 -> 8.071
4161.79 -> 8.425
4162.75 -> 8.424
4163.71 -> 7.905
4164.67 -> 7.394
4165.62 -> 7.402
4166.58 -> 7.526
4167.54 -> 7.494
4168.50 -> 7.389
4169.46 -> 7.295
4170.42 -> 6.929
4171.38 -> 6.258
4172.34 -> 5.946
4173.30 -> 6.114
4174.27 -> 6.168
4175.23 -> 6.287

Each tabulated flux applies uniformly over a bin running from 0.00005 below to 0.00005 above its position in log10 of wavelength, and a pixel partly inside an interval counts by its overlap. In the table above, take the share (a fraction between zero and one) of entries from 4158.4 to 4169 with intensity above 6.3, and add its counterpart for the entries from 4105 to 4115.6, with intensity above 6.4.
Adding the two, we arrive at 1.5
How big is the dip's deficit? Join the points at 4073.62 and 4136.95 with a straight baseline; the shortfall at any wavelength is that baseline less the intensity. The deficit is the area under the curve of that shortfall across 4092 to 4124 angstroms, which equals 5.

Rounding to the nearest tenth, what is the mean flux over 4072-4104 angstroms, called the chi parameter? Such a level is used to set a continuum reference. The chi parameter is 6.4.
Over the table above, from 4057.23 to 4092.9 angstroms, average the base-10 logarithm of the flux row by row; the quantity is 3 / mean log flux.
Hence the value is 3.86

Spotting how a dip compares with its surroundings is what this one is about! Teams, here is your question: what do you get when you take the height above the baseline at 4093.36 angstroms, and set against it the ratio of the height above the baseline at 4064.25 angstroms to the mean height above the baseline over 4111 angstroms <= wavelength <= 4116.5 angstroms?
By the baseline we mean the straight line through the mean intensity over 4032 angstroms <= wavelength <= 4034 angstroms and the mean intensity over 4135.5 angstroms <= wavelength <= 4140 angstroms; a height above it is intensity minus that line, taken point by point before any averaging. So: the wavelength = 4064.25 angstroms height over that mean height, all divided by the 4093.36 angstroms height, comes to 2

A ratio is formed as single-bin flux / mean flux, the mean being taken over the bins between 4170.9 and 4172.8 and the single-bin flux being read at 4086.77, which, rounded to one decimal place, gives 1.2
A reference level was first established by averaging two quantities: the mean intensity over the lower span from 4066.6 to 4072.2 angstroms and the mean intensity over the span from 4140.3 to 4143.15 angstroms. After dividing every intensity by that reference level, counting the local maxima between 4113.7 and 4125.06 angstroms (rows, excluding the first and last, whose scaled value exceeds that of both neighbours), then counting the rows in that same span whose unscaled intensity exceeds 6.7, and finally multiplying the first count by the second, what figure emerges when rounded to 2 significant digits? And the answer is 20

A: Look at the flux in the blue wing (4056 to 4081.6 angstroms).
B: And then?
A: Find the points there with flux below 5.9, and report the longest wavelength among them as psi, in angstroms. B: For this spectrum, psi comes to 4079.25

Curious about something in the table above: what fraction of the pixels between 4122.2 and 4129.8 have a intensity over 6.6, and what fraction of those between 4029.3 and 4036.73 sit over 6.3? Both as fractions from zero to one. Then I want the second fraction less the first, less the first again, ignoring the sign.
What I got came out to 2.00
